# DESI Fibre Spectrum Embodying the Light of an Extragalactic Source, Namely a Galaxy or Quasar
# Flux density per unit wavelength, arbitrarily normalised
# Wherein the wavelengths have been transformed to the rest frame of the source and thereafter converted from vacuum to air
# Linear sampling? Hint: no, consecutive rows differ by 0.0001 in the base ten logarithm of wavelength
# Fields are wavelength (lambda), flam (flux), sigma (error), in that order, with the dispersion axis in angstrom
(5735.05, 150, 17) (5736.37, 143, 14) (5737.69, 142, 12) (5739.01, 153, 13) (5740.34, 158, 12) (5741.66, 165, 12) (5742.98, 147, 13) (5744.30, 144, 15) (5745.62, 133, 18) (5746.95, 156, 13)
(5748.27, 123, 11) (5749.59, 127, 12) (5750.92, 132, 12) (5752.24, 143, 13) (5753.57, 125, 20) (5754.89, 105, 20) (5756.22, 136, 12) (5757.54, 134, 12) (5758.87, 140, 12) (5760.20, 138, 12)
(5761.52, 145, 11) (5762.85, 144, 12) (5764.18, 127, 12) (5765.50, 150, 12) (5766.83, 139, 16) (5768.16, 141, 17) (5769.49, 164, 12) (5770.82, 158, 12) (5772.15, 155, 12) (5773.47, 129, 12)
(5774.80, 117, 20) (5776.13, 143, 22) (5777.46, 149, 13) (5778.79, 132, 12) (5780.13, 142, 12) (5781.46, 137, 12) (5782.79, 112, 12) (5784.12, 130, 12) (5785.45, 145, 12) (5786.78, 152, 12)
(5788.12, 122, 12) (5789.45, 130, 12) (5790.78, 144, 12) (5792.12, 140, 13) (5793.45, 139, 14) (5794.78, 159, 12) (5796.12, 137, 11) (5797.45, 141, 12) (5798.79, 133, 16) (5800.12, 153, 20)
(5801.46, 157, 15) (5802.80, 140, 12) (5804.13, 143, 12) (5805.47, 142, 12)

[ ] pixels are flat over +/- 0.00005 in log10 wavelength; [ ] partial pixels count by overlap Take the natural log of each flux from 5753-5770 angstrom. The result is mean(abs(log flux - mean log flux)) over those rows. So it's 0.070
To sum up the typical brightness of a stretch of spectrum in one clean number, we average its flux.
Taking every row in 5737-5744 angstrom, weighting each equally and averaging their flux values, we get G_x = 153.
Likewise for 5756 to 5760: 137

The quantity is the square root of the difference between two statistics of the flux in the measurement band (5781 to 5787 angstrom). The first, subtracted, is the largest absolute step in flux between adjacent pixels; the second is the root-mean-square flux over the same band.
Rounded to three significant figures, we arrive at 10.5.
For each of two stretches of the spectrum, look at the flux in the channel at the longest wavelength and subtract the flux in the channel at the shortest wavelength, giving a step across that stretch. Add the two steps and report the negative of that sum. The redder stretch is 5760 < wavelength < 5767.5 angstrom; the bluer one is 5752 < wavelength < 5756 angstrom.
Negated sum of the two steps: 37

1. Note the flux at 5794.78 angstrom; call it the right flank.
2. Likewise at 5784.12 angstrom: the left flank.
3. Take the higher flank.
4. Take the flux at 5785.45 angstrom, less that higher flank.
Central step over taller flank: -14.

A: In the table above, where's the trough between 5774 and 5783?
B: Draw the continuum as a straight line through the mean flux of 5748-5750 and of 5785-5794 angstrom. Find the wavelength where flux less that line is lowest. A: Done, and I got 5782.79 angstrom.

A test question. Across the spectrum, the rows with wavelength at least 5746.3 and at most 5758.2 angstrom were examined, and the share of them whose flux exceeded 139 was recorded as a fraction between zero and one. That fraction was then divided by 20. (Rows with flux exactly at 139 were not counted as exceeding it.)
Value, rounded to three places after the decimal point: 0.011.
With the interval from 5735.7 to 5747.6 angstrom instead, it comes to 0.044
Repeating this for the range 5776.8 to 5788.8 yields 0.022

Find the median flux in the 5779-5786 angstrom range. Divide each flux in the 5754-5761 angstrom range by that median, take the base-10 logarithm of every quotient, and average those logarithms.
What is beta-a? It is -0.023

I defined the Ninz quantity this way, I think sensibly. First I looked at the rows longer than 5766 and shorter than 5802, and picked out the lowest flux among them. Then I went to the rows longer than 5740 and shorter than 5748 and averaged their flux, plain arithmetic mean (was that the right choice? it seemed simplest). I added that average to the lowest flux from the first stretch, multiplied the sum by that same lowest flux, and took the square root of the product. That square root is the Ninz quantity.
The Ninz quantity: 171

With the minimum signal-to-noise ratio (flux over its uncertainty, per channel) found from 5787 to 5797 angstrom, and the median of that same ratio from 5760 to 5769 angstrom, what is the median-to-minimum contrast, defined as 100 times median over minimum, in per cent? 115.8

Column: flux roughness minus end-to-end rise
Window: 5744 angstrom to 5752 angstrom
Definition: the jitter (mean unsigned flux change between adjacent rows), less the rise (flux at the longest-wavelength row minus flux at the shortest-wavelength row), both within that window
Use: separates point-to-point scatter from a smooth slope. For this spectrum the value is 27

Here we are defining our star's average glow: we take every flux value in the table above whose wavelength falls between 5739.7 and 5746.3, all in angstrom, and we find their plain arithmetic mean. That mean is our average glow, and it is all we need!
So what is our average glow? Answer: 149.4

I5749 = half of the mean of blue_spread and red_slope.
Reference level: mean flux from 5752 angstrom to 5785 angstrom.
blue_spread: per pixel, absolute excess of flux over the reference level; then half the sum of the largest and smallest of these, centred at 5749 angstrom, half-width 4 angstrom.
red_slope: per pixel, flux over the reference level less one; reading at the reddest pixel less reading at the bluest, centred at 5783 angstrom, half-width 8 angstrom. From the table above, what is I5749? 2.88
